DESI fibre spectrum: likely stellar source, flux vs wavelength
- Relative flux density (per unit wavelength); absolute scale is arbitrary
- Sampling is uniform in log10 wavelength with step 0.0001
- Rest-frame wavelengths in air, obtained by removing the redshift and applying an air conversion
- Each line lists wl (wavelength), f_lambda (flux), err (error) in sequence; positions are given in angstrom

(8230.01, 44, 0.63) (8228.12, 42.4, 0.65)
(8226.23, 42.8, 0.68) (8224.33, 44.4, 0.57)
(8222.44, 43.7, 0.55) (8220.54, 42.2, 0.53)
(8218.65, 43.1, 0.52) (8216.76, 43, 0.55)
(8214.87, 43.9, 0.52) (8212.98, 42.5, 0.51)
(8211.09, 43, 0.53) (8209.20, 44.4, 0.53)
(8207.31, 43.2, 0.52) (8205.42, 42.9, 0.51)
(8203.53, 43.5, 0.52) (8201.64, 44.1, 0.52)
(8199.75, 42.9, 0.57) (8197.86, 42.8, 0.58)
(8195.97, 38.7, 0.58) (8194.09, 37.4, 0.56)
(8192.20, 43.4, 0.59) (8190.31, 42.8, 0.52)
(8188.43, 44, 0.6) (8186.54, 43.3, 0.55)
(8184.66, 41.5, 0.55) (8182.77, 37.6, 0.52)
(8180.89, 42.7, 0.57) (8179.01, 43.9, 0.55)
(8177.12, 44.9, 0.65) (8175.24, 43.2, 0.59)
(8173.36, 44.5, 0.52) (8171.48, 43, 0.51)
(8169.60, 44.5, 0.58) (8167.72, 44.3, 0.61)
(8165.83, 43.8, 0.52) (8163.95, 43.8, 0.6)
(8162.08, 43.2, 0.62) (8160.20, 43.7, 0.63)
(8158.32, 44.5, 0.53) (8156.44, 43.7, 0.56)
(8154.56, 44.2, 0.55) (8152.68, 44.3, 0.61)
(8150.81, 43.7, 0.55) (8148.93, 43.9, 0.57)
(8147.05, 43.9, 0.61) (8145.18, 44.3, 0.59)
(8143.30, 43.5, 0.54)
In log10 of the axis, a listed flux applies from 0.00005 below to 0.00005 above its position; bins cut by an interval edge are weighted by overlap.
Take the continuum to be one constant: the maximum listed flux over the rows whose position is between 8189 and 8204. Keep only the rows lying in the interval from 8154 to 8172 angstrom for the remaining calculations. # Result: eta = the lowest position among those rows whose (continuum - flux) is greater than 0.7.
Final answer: 8162.08 angstrom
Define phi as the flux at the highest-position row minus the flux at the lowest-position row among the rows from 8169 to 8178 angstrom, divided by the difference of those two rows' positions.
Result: 0.05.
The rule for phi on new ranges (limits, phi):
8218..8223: 0.16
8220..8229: 0.03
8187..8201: -0.10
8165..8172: -0.14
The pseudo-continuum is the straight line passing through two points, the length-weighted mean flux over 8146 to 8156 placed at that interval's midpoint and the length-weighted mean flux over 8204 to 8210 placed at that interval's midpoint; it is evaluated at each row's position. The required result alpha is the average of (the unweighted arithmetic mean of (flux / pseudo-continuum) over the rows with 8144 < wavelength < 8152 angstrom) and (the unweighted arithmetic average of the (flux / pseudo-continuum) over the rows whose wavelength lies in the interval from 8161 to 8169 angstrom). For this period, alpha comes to 0.998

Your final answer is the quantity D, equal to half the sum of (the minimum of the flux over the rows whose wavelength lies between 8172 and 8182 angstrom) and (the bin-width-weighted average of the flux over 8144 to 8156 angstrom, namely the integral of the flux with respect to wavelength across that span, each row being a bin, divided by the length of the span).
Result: 43.4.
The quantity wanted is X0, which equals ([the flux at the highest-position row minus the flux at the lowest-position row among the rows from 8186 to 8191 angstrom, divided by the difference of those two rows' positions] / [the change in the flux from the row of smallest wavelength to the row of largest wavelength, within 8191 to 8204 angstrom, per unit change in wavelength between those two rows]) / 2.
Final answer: -7.5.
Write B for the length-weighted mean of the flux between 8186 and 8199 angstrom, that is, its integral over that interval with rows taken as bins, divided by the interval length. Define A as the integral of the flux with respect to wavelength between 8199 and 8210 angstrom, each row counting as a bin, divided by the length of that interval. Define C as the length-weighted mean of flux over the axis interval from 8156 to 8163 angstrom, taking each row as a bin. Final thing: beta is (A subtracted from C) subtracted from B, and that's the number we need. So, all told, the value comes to 41.5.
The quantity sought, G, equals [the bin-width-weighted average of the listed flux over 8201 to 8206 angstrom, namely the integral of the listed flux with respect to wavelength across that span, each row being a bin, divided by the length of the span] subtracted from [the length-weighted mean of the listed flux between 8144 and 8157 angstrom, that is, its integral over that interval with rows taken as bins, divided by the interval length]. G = 0.5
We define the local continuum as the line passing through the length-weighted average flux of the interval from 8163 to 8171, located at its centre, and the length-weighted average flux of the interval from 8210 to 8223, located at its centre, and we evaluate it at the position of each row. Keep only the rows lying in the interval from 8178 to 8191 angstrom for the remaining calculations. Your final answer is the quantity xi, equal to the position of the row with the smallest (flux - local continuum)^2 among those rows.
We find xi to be 8179.01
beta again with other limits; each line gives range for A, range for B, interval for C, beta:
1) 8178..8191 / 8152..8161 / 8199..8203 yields 42.8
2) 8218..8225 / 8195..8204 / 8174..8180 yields 41.6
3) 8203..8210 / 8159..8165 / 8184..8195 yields 45.1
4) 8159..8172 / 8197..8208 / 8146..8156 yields 43.0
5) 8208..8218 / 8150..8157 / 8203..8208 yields 44.2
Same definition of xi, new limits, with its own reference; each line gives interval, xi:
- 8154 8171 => 8154.56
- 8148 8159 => 8152.68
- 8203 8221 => 8207.31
